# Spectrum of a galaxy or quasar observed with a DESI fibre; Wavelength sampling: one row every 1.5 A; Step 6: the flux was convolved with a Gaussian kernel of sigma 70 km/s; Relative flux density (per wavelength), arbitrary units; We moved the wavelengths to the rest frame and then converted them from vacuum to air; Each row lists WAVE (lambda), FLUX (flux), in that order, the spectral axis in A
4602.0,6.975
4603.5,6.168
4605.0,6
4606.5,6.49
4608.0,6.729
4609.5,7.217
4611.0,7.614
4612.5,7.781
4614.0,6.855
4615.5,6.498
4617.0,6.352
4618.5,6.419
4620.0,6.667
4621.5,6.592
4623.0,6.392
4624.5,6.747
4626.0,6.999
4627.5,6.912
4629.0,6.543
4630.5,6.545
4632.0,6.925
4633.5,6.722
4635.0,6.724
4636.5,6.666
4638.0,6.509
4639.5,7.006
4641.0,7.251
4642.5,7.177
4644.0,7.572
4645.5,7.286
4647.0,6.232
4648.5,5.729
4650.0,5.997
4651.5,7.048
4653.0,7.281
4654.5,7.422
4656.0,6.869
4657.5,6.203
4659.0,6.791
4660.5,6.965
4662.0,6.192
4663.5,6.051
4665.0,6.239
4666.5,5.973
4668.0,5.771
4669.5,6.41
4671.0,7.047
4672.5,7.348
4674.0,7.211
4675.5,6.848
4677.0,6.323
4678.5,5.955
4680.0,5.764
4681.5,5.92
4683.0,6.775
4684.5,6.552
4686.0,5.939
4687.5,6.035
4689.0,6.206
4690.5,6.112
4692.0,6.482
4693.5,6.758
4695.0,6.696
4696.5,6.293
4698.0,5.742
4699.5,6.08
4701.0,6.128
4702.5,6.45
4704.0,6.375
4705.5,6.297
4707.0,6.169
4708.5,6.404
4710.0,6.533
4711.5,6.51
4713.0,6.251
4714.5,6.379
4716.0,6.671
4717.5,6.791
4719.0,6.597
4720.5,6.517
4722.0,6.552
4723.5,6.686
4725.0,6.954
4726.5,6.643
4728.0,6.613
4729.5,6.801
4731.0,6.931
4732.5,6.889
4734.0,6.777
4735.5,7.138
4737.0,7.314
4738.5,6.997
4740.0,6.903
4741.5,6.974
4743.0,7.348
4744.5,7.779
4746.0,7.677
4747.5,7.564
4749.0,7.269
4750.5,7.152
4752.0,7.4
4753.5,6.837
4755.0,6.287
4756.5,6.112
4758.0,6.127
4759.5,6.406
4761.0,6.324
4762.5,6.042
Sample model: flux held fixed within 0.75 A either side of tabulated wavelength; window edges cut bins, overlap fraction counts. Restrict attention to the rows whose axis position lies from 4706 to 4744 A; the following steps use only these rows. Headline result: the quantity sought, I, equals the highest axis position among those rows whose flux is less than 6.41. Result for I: 4714.5 A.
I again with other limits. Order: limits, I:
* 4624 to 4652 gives 4650.0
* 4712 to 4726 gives 4714.5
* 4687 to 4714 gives 4713.0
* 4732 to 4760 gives 4759.5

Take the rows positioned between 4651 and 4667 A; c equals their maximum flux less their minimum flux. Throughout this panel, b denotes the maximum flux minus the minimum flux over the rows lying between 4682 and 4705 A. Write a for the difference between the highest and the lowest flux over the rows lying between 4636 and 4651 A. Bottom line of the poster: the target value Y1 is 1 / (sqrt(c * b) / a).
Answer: 1.5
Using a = 1.8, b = 1.03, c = 1.4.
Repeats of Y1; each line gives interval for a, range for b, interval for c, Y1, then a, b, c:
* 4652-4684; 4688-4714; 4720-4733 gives 2.5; 1.7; 1.02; 0.4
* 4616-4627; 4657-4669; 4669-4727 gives 0.5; 0.6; 1.19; 1.6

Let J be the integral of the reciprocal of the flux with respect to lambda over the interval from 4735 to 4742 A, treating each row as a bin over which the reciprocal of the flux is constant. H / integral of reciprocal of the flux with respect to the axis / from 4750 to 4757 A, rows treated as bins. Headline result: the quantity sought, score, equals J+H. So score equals 2.03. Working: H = 1.04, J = 0.99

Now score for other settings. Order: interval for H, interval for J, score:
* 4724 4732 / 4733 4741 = 2.32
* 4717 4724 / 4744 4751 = 1.99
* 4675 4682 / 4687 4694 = 2.25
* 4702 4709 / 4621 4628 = 2.15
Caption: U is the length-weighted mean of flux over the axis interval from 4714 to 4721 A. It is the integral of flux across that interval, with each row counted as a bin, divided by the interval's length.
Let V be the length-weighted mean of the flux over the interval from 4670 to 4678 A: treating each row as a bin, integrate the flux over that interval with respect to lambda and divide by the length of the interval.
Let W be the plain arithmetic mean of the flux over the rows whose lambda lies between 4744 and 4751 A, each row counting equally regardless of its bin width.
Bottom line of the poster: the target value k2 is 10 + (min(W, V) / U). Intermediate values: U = 6.60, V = 6.9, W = 7.5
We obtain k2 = 11.0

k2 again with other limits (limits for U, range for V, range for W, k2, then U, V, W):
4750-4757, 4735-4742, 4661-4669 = 10.9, 6.77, 7.1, 6.0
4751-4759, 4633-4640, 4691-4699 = 11.0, 6.57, 6.7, 6.4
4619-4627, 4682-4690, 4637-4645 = 10.9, 6.68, 6.3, 7.1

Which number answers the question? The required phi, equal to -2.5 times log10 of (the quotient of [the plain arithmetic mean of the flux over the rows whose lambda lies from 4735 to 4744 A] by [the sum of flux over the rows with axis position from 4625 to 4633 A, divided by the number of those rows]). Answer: -0.051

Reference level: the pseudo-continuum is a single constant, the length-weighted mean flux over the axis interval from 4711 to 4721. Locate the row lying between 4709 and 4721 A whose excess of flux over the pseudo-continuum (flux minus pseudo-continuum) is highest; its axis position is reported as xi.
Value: 4717.5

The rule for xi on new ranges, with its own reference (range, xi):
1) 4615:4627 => 4626.0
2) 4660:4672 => 4671.0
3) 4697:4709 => 4702.5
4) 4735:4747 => 4744.5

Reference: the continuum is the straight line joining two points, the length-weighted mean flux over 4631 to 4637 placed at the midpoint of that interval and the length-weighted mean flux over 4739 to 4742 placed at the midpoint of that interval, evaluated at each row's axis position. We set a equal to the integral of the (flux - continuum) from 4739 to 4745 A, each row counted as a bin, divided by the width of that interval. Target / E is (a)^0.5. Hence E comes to 0.52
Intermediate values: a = 0.28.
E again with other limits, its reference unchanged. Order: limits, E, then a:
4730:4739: 0.27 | 0.07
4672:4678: 0.22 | 0.05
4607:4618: 0.51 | 0.26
